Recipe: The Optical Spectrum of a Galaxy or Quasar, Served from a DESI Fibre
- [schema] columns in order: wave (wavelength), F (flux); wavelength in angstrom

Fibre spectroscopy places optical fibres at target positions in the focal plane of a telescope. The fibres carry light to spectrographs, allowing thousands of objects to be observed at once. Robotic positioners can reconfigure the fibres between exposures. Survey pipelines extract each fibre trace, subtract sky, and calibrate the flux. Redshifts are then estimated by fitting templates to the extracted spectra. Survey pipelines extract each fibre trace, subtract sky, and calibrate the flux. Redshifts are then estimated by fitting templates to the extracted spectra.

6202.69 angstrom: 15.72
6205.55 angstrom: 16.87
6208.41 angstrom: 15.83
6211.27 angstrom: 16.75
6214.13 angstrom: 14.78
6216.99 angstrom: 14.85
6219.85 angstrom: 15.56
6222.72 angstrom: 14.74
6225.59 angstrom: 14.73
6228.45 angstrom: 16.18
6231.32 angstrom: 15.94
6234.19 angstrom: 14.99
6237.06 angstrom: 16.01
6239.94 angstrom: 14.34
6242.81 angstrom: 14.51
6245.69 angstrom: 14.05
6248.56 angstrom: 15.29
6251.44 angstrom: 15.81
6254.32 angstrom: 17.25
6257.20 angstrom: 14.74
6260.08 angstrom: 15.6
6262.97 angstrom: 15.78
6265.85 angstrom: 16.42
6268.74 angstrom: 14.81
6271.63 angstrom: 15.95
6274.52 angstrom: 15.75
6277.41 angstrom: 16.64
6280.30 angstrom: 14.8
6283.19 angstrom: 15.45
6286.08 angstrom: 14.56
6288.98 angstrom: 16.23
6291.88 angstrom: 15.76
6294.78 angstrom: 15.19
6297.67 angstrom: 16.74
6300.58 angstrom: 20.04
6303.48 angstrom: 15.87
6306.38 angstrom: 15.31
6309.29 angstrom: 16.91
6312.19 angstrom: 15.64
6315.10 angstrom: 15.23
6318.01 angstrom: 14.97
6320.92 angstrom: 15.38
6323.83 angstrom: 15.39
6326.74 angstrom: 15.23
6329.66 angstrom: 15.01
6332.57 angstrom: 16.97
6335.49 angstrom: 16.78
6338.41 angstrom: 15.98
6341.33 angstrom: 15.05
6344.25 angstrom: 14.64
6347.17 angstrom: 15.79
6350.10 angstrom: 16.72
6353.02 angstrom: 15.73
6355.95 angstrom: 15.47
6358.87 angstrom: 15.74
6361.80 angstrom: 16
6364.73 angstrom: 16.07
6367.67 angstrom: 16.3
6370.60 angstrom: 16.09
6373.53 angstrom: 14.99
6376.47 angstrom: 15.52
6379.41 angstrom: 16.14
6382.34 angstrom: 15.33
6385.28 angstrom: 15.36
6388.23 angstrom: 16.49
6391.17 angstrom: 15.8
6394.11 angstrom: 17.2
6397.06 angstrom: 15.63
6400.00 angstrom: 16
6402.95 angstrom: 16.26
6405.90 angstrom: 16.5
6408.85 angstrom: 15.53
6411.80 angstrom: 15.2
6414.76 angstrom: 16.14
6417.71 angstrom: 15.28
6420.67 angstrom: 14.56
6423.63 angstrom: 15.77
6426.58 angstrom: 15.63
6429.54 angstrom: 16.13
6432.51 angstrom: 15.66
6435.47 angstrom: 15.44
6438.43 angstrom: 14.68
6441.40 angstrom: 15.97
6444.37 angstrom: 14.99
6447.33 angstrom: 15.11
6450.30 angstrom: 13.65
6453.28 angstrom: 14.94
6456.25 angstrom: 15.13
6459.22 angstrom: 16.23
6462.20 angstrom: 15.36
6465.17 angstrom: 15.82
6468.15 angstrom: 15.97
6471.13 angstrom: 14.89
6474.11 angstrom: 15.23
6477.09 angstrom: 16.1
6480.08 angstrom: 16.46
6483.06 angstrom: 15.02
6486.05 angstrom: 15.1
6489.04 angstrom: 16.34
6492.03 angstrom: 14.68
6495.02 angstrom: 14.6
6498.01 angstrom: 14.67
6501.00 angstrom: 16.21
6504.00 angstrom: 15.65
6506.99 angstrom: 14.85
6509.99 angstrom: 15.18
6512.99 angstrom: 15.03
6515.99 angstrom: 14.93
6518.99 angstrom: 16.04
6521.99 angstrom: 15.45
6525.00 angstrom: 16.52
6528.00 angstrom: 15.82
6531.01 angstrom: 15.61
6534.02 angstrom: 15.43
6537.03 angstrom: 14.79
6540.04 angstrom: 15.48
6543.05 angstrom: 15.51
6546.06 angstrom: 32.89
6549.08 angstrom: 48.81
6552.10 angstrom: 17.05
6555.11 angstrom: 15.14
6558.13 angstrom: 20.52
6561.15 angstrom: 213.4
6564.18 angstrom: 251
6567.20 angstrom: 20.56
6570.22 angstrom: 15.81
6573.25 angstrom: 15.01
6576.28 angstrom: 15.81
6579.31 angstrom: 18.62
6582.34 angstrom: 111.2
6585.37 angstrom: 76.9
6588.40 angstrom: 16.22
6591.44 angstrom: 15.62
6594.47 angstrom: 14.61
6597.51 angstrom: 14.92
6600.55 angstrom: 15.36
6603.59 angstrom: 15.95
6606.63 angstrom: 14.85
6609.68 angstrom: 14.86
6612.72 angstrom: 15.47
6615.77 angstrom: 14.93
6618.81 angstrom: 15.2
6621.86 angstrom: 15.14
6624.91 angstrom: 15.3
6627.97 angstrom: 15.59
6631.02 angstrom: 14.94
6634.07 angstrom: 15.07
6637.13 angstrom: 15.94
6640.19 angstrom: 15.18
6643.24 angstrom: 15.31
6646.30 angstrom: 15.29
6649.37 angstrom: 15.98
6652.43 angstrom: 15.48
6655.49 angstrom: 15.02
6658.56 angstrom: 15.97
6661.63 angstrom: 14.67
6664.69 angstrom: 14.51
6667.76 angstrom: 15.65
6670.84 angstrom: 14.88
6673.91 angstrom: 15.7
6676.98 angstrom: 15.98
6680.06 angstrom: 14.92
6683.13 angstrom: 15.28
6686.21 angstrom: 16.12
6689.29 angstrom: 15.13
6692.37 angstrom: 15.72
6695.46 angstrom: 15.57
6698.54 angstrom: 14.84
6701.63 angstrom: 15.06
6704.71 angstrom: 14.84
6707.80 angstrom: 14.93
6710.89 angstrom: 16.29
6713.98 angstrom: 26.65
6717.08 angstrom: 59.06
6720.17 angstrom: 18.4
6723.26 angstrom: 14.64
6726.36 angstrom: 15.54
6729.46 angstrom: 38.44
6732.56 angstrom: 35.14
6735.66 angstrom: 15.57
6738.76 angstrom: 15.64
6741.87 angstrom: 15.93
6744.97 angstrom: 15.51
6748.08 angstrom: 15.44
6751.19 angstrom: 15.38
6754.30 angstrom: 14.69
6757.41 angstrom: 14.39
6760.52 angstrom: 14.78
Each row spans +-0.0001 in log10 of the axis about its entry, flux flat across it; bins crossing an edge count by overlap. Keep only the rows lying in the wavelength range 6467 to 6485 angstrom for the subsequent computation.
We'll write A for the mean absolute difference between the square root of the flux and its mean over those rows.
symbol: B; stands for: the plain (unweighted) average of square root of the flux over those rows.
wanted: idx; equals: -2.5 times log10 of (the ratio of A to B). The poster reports 4.4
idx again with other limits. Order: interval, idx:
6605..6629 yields 5.3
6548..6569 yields 0.7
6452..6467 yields 4.7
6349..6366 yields 5.0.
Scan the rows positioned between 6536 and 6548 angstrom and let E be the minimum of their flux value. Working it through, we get 14.79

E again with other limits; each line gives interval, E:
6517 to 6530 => 15.45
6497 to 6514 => 14.67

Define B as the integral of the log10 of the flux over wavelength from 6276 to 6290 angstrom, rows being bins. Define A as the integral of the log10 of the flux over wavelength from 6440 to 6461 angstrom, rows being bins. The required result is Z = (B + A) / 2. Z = 20.7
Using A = 25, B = 17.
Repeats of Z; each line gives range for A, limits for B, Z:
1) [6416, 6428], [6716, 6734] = 19.8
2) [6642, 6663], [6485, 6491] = 16.0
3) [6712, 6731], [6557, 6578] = 29.7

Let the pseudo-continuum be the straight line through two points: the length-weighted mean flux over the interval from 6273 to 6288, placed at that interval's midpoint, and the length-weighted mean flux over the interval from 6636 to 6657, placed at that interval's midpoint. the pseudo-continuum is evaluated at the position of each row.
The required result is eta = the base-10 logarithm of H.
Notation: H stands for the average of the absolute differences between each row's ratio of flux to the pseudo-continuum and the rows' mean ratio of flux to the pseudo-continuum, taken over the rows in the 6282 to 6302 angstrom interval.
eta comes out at -1.11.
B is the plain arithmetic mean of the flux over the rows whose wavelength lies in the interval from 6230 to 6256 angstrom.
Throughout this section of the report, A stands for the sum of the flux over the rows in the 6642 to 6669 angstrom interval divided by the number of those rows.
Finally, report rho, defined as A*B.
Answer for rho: 235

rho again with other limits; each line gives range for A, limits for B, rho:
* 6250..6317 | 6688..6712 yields 244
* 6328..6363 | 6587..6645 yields 242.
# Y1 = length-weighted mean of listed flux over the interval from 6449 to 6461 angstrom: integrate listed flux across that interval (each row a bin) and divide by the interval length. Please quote 15.0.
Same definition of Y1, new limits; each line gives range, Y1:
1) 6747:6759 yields 15.0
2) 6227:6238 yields 15.8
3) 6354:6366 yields 15.8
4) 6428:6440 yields 15.5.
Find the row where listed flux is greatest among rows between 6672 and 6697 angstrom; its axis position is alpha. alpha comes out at 6686.21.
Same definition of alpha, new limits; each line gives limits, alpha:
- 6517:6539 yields 6525.00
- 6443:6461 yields 6459.22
